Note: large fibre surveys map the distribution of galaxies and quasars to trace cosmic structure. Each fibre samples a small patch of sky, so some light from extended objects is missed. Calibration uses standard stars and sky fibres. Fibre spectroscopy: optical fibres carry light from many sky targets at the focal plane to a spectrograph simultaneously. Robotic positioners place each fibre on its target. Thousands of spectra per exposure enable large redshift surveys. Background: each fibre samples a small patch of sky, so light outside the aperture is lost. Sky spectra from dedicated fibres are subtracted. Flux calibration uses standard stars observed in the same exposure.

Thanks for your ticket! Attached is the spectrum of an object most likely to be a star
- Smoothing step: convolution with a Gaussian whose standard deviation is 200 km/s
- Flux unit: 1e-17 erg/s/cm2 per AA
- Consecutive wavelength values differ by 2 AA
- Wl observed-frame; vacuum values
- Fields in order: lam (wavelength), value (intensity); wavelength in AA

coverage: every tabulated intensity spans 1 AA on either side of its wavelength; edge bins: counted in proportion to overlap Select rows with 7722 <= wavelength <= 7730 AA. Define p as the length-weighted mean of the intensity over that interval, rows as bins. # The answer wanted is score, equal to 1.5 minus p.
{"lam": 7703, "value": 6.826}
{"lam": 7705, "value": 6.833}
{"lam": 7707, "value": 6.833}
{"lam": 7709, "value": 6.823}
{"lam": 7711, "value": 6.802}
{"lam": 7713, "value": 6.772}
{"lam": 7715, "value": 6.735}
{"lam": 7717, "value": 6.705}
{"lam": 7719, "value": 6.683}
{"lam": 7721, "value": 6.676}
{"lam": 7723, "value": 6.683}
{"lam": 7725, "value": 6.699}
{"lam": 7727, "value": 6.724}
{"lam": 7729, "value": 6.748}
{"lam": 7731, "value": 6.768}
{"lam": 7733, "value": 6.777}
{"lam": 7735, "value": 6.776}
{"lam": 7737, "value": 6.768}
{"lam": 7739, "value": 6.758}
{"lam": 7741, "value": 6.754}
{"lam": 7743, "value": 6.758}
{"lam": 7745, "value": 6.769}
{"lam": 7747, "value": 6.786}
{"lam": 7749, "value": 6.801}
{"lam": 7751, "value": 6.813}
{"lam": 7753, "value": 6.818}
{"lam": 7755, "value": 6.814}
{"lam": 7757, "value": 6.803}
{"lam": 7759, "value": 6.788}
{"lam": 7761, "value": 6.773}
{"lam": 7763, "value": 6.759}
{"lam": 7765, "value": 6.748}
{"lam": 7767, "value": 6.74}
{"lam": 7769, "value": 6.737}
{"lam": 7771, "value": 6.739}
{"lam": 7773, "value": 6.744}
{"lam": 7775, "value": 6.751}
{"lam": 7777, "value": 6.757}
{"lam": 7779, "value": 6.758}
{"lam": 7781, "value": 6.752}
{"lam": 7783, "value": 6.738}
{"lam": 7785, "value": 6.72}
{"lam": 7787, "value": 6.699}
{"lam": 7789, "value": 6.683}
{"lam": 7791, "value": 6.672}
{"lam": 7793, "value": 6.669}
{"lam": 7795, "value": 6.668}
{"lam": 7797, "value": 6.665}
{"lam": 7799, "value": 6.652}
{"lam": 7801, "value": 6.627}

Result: -5.21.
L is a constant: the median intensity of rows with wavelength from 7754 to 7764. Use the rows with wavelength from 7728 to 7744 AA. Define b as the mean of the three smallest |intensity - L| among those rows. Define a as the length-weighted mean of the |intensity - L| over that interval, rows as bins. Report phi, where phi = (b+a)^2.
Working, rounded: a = 0.025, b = 0.014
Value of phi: 0.0015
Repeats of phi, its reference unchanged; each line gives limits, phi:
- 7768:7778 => 0.0064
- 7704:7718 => 0.0040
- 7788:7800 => 0.0544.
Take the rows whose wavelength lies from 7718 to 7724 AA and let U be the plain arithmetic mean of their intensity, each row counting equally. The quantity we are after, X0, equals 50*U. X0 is 334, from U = 6.68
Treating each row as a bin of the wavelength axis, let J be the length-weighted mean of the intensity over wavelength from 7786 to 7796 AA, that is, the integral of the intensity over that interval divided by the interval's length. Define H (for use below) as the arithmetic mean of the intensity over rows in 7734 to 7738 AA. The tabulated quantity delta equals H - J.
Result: 0.09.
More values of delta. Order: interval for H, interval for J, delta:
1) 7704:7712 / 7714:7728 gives 0.12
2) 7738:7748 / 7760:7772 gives 0.02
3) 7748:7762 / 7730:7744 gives 0.04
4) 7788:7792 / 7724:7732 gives -0.06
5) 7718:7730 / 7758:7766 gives -0.06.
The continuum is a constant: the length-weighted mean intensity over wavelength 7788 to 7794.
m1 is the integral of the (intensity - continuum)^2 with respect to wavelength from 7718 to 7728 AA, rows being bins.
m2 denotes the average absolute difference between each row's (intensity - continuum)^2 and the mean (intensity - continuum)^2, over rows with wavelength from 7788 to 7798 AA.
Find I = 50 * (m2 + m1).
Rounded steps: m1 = 0.01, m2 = 0.0000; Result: 0.3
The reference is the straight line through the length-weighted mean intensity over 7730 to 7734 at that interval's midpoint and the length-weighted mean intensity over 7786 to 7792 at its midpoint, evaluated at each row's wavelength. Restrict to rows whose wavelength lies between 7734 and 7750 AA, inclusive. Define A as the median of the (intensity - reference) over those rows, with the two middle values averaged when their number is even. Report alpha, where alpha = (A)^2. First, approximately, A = 0.006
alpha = 0.0000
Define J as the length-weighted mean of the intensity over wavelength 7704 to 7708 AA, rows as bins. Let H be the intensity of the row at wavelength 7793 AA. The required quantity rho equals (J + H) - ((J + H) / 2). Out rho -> 6.75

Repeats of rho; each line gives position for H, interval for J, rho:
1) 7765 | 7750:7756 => 6.78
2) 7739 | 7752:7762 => 6.78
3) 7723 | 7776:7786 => 6.71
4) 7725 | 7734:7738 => 6.74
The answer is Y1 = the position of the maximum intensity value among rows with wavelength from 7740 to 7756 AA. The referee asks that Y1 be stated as 7753 AA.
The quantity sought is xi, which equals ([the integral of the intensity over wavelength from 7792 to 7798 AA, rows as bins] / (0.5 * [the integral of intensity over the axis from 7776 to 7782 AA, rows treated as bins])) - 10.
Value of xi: -8.03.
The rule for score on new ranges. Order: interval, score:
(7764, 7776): -5.24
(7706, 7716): -5.29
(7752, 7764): -5.29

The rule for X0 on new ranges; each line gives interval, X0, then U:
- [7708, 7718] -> 338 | 6.77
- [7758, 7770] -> 338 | 6.76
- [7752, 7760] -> 340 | 6.81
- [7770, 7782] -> 338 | 6.75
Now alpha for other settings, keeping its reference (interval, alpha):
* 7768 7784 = 0.0020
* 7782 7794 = 0.0000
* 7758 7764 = 0.0020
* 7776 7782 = 0.0030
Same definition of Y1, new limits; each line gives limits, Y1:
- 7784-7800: 7785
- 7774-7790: 7779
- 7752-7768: 7753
